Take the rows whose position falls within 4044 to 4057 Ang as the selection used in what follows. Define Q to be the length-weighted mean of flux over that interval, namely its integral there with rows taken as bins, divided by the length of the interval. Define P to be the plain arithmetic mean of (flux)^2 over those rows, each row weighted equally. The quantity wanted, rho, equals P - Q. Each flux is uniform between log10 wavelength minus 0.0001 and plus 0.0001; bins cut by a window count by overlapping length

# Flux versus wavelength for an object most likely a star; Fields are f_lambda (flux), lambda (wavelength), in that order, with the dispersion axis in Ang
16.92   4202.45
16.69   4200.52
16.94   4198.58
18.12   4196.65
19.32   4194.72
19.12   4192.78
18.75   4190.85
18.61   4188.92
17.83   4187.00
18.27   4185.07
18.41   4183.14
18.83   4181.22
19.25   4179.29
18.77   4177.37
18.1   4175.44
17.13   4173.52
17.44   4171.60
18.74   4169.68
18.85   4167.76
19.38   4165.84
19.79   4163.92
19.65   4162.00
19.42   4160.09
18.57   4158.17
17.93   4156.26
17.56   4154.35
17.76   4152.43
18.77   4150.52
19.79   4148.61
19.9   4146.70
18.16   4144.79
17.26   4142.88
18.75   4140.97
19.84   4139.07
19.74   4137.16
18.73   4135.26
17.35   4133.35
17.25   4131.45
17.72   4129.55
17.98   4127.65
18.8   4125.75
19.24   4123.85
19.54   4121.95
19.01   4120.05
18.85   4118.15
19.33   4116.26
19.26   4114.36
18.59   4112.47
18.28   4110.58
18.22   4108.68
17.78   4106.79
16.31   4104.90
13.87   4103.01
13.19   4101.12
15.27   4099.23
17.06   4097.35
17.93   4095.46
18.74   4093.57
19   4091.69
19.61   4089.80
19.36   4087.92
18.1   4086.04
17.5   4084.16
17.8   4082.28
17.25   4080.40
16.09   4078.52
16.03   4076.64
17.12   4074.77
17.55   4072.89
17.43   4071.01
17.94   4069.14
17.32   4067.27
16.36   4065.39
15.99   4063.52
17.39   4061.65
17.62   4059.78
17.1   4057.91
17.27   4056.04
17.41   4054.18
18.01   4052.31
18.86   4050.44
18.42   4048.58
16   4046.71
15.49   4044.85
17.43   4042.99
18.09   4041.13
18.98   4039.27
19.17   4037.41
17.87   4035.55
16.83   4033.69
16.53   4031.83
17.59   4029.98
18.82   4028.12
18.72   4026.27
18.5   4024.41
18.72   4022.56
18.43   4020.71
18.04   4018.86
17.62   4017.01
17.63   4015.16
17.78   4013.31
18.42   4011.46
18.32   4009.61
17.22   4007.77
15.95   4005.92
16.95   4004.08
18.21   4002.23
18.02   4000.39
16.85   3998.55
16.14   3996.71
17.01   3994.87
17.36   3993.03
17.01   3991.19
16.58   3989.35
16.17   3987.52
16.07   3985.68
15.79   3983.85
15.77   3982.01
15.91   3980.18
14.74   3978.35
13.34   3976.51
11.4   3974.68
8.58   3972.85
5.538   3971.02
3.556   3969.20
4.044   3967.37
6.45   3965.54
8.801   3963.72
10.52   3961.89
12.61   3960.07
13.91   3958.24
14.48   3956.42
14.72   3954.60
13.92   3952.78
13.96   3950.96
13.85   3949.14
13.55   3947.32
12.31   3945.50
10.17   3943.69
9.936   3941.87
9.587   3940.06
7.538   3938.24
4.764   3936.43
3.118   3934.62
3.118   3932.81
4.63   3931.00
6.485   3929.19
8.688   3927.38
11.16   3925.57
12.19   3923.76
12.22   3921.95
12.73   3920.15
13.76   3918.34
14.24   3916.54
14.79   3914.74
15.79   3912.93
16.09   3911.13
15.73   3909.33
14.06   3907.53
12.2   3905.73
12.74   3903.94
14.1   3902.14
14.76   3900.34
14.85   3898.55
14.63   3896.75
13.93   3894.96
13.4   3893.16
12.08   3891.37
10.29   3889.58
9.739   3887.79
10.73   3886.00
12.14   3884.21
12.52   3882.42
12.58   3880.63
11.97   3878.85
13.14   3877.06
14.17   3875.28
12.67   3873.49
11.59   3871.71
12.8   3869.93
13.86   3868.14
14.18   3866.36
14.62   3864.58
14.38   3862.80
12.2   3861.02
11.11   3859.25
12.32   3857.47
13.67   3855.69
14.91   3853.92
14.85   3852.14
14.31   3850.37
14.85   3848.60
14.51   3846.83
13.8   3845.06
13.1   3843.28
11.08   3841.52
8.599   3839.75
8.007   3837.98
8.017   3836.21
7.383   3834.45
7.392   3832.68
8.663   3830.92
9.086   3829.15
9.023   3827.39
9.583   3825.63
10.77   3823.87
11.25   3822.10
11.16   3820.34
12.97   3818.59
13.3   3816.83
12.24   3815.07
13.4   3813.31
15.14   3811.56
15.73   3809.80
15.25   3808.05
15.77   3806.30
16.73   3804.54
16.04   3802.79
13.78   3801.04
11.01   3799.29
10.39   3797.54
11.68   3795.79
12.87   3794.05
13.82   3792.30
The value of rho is 285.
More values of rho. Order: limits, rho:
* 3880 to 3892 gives 121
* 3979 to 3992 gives 246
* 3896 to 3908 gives 180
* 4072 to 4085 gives 274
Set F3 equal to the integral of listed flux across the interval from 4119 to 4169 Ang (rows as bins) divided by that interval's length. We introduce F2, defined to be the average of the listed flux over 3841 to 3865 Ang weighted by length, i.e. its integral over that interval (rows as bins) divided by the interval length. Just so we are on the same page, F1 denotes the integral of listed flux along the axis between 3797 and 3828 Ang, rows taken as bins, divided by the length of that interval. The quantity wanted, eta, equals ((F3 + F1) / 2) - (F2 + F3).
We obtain -16.4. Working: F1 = 13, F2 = 13.6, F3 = 18.7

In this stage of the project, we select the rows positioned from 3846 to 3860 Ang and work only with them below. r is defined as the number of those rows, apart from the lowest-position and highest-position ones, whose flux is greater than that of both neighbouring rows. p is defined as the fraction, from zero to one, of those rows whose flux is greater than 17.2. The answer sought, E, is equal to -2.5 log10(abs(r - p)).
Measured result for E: -0.8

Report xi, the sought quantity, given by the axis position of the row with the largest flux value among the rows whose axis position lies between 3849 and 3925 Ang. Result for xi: 3911.13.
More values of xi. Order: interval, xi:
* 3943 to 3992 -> 3991.19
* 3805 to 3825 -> 3806.30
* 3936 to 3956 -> 3954.60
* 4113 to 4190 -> 4146.70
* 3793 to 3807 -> 3804.54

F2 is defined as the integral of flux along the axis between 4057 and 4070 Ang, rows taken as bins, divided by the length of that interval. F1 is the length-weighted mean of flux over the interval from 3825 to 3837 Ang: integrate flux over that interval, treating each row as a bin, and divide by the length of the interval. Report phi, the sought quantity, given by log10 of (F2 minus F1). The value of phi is 0.94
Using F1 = 8.4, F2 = 17.1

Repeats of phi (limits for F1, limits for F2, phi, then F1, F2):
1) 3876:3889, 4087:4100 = 0.80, 11.8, 18.2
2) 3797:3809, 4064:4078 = 0.44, 14.3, 17.0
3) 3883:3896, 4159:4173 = 0.85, 11.8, 19.0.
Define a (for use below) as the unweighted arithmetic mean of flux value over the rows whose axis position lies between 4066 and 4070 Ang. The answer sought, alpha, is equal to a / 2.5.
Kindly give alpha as 7.1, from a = 17.6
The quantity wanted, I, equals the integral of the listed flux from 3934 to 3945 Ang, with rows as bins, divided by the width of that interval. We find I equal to 8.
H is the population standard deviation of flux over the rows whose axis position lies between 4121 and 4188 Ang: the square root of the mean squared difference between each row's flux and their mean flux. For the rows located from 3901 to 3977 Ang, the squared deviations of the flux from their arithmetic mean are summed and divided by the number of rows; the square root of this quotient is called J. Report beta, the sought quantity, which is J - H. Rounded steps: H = 0.84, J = 3.8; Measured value 3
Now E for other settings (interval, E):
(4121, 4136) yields 0.0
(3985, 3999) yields 0.1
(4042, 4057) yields 1.5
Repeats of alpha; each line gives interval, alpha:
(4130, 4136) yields 7.1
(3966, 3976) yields 2.6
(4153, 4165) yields 7.5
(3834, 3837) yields 3.1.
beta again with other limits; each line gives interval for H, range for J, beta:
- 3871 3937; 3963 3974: -1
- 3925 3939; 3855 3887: -2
